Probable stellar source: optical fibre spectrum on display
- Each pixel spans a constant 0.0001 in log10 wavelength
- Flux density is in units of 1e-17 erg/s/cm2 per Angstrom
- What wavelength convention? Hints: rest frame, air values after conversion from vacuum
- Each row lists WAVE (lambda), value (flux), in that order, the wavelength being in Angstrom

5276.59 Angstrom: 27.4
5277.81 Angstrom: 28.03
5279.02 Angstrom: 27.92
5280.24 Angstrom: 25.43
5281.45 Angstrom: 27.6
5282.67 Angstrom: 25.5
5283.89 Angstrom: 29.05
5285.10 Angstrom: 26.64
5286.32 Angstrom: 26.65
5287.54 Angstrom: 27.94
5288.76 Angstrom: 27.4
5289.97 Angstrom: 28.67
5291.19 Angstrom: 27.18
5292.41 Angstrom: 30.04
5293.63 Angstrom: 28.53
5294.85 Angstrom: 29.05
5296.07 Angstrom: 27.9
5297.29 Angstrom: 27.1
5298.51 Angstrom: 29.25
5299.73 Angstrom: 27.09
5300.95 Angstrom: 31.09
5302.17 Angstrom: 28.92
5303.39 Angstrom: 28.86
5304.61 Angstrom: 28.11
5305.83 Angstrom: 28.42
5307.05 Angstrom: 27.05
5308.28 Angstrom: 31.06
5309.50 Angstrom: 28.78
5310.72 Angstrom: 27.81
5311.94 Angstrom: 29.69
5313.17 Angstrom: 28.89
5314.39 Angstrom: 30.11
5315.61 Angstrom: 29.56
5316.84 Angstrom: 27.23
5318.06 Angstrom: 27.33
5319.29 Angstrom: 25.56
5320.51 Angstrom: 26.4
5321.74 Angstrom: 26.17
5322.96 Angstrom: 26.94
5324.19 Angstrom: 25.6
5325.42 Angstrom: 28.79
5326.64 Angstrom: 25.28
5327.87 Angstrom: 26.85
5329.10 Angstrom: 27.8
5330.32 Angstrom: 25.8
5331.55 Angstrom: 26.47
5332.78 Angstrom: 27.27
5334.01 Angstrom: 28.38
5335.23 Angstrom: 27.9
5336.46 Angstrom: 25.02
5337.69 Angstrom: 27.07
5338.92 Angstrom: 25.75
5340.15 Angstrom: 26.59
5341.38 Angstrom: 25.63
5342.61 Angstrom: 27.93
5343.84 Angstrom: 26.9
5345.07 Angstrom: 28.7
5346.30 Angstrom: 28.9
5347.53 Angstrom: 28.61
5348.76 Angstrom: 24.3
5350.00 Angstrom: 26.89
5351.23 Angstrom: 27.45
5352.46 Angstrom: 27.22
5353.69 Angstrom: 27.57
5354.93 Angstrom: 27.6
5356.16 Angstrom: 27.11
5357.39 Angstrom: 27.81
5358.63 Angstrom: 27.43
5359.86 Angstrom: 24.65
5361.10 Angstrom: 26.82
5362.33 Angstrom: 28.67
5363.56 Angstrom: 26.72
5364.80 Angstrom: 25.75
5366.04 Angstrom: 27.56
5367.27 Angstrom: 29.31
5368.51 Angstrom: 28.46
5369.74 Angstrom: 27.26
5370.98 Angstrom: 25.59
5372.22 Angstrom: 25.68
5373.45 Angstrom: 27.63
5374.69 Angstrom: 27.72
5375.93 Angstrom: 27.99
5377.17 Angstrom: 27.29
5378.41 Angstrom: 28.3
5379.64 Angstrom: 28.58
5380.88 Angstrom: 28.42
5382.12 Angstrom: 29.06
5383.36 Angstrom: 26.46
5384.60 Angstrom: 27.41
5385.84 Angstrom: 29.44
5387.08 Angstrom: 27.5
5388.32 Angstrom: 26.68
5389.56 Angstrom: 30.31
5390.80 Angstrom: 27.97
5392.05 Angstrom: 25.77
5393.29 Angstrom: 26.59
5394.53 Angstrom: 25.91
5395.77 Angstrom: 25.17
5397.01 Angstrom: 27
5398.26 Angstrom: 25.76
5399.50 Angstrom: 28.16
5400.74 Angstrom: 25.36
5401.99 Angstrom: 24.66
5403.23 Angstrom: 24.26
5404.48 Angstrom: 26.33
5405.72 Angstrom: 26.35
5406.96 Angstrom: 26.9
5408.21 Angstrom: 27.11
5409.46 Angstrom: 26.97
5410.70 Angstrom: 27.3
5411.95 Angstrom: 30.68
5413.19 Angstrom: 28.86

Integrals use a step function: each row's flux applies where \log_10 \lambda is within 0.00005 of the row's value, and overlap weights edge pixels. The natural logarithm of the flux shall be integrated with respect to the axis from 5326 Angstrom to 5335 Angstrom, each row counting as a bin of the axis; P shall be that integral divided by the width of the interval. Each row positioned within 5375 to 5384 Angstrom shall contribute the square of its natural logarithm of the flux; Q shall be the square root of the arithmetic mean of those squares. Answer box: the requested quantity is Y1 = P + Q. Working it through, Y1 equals 6.63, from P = 3.29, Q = 3.33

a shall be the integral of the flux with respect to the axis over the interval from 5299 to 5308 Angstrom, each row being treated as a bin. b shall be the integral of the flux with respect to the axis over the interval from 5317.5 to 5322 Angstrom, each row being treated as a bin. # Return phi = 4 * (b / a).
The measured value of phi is 1.8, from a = 257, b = 119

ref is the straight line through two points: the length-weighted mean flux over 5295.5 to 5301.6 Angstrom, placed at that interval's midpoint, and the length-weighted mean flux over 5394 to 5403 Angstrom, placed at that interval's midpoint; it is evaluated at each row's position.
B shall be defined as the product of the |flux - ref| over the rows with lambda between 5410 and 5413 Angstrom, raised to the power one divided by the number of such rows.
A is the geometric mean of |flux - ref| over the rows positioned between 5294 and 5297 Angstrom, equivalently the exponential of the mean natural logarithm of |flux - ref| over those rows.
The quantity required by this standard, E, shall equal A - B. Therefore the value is -2.4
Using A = 0.6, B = 2.9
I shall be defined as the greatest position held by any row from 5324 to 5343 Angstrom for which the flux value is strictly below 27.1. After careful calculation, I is 5341.38 Angstrom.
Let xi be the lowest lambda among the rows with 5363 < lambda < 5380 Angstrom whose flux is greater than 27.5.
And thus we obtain 5366.04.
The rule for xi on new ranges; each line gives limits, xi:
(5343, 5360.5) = 5345.07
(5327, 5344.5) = 5329.10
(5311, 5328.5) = 5311.94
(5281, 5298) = 5281.45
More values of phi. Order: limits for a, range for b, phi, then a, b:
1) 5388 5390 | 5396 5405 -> 16.3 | 57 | 233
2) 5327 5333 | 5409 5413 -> 2.8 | 160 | 114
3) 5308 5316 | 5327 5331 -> 1.8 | 235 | 107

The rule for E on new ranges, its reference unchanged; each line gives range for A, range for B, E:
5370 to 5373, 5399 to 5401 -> -0.1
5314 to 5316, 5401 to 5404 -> 0.4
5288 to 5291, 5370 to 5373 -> -0.7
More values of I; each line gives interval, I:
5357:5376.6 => 5372.22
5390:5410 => 5409.46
